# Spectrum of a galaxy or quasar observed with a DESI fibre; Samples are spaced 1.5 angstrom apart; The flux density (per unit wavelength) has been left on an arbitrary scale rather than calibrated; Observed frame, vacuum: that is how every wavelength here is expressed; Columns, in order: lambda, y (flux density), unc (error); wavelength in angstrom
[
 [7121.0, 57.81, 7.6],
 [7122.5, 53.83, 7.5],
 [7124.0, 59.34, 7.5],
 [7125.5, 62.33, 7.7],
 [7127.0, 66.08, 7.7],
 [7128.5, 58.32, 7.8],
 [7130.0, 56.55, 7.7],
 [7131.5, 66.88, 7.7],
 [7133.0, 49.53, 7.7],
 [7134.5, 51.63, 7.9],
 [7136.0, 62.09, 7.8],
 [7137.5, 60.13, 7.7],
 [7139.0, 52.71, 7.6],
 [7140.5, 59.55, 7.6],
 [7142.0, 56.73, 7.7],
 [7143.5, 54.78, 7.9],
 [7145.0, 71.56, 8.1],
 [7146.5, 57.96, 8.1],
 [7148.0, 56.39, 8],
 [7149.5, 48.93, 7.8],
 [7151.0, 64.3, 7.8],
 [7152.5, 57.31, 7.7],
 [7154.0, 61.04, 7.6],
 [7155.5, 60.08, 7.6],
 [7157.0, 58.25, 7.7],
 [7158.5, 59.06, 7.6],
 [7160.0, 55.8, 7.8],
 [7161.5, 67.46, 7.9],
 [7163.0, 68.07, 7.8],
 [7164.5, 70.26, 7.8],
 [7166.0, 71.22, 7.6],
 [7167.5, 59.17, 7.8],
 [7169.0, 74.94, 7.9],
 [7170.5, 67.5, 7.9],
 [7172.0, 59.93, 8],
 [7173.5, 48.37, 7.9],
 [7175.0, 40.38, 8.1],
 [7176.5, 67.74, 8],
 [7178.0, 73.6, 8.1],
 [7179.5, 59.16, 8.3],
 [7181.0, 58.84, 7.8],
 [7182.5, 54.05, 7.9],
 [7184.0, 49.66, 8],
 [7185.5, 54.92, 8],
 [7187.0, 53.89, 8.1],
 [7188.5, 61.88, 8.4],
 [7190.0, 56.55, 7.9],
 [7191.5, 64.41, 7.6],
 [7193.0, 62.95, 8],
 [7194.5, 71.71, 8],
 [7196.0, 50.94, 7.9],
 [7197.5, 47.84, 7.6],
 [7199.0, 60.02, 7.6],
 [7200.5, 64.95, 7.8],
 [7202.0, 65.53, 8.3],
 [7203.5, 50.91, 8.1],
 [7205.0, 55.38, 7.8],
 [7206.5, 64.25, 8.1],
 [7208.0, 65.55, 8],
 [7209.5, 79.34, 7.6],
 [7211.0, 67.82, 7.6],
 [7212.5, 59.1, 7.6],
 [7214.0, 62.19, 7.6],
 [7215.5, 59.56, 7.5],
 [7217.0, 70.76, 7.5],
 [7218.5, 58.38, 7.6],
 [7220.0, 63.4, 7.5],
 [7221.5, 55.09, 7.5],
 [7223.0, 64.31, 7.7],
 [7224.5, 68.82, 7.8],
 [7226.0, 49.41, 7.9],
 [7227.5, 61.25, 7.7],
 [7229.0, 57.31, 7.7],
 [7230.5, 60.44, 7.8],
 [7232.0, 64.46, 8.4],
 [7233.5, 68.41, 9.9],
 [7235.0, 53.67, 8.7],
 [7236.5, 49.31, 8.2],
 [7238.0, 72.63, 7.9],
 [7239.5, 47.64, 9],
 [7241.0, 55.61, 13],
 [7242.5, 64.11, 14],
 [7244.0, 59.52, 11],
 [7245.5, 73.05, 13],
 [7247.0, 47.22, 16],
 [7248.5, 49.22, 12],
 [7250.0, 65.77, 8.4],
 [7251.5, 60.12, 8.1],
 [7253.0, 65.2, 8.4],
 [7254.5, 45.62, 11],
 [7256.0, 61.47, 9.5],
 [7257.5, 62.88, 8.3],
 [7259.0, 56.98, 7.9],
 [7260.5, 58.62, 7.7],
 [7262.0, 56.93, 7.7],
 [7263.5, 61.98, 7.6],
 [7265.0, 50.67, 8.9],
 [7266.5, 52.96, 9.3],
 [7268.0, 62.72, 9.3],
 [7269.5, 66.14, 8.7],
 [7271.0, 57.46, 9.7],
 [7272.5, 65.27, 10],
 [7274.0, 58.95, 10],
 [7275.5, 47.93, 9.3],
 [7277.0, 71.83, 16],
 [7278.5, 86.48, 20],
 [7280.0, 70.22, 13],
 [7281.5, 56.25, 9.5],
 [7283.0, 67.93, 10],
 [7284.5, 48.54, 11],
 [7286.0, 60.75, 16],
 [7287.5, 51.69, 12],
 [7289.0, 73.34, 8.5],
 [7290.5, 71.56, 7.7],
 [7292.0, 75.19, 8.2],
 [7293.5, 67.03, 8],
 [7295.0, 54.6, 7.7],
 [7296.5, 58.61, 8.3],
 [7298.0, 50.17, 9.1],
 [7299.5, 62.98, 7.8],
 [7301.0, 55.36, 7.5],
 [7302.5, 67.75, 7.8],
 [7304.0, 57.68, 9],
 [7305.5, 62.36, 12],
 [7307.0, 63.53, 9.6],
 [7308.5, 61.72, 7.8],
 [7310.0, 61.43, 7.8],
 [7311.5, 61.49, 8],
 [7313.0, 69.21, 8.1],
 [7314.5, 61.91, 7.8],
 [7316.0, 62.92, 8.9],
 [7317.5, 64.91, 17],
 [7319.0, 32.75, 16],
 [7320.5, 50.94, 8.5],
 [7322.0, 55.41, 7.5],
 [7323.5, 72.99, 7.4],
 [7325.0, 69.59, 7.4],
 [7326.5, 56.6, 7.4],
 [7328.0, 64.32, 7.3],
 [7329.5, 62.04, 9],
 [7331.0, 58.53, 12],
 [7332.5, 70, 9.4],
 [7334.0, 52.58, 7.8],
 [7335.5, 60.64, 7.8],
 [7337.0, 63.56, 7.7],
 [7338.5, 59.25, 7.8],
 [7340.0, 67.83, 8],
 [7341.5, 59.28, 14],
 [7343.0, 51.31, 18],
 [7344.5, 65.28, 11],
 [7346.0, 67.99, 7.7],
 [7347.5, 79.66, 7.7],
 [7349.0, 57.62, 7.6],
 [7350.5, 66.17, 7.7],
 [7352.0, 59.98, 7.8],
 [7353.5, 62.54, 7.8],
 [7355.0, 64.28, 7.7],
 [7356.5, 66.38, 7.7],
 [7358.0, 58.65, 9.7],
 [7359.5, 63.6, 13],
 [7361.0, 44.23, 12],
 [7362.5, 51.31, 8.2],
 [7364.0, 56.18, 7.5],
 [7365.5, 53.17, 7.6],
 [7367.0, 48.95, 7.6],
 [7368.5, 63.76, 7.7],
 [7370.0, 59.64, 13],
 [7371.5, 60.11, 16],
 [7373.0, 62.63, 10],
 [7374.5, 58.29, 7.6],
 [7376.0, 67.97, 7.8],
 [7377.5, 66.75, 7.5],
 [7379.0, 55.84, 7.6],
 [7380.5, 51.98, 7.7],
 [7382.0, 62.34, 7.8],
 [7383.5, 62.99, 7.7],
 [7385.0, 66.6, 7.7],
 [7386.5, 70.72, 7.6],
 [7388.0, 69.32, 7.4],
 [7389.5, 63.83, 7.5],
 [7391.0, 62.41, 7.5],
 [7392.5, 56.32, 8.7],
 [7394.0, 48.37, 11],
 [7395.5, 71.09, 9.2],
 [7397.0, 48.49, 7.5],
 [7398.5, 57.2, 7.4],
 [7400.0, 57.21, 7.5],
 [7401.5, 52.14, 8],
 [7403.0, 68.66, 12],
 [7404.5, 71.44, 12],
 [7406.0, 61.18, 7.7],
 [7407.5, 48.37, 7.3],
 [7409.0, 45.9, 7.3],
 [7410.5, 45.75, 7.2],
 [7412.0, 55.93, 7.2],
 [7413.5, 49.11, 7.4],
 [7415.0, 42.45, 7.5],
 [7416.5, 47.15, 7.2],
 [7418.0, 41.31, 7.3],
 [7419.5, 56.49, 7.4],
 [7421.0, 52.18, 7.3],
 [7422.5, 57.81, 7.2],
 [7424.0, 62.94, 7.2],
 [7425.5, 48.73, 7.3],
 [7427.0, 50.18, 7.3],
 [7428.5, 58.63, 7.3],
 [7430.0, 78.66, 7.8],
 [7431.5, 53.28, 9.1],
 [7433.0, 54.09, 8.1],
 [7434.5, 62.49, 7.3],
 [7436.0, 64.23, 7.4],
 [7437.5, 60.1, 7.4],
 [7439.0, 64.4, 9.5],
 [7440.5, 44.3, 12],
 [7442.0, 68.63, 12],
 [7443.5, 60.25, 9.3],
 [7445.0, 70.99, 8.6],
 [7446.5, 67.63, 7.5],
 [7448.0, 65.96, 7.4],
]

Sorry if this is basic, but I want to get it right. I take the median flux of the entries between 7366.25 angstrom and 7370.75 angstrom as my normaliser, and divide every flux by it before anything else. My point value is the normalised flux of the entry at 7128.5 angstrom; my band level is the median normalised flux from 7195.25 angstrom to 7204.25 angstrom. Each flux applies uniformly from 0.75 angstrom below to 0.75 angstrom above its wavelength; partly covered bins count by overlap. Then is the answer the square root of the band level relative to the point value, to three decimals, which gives 0.975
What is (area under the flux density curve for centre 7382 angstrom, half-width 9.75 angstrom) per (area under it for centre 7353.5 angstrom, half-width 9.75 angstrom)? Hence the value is 1.02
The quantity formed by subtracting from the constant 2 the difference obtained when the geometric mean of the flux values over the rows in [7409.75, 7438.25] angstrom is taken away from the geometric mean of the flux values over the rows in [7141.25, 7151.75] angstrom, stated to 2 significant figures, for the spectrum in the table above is -2.1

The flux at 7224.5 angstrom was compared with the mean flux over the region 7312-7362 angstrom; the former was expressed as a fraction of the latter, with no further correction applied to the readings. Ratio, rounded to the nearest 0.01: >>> 1.12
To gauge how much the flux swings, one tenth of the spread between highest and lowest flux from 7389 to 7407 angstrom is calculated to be 2.3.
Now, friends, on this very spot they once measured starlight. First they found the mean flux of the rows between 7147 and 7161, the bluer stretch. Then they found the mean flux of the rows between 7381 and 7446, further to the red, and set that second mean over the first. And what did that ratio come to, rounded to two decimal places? 1.00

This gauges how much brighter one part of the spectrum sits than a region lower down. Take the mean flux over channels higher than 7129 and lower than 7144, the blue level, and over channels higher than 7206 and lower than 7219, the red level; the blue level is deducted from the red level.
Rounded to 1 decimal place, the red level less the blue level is 8.2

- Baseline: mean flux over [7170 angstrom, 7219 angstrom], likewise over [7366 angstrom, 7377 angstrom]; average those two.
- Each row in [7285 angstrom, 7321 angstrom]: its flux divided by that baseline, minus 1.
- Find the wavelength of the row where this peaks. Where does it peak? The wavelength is 7292.0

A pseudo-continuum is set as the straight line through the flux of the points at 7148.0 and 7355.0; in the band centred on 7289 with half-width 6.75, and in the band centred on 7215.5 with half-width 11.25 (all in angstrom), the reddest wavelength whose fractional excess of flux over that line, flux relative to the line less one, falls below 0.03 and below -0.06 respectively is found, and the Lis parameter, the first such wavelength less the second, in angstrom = 69.0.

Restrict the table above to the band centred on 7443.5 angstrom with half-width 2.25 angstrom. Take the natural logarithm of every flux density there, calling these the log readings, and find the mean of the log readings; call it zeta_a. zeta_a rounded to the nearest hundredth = 4.20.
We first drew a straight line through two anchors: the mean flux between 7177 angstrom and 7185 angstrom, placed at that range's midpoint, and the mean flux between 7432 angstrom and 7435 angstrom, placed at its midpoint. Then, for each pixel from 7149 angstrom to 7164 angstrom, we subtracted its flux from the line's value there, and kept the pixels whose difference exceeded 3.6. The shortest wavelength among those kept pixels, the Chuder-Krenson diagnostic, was 7149.5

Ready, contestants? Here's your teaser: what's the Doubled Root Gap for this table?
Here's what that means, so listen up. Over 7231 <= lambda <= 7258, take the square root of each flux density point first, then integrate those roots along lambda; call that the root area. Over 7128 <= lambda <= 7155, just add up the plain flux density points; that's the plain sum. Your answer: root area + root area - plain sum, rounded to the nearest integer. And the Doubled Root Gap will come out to -632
